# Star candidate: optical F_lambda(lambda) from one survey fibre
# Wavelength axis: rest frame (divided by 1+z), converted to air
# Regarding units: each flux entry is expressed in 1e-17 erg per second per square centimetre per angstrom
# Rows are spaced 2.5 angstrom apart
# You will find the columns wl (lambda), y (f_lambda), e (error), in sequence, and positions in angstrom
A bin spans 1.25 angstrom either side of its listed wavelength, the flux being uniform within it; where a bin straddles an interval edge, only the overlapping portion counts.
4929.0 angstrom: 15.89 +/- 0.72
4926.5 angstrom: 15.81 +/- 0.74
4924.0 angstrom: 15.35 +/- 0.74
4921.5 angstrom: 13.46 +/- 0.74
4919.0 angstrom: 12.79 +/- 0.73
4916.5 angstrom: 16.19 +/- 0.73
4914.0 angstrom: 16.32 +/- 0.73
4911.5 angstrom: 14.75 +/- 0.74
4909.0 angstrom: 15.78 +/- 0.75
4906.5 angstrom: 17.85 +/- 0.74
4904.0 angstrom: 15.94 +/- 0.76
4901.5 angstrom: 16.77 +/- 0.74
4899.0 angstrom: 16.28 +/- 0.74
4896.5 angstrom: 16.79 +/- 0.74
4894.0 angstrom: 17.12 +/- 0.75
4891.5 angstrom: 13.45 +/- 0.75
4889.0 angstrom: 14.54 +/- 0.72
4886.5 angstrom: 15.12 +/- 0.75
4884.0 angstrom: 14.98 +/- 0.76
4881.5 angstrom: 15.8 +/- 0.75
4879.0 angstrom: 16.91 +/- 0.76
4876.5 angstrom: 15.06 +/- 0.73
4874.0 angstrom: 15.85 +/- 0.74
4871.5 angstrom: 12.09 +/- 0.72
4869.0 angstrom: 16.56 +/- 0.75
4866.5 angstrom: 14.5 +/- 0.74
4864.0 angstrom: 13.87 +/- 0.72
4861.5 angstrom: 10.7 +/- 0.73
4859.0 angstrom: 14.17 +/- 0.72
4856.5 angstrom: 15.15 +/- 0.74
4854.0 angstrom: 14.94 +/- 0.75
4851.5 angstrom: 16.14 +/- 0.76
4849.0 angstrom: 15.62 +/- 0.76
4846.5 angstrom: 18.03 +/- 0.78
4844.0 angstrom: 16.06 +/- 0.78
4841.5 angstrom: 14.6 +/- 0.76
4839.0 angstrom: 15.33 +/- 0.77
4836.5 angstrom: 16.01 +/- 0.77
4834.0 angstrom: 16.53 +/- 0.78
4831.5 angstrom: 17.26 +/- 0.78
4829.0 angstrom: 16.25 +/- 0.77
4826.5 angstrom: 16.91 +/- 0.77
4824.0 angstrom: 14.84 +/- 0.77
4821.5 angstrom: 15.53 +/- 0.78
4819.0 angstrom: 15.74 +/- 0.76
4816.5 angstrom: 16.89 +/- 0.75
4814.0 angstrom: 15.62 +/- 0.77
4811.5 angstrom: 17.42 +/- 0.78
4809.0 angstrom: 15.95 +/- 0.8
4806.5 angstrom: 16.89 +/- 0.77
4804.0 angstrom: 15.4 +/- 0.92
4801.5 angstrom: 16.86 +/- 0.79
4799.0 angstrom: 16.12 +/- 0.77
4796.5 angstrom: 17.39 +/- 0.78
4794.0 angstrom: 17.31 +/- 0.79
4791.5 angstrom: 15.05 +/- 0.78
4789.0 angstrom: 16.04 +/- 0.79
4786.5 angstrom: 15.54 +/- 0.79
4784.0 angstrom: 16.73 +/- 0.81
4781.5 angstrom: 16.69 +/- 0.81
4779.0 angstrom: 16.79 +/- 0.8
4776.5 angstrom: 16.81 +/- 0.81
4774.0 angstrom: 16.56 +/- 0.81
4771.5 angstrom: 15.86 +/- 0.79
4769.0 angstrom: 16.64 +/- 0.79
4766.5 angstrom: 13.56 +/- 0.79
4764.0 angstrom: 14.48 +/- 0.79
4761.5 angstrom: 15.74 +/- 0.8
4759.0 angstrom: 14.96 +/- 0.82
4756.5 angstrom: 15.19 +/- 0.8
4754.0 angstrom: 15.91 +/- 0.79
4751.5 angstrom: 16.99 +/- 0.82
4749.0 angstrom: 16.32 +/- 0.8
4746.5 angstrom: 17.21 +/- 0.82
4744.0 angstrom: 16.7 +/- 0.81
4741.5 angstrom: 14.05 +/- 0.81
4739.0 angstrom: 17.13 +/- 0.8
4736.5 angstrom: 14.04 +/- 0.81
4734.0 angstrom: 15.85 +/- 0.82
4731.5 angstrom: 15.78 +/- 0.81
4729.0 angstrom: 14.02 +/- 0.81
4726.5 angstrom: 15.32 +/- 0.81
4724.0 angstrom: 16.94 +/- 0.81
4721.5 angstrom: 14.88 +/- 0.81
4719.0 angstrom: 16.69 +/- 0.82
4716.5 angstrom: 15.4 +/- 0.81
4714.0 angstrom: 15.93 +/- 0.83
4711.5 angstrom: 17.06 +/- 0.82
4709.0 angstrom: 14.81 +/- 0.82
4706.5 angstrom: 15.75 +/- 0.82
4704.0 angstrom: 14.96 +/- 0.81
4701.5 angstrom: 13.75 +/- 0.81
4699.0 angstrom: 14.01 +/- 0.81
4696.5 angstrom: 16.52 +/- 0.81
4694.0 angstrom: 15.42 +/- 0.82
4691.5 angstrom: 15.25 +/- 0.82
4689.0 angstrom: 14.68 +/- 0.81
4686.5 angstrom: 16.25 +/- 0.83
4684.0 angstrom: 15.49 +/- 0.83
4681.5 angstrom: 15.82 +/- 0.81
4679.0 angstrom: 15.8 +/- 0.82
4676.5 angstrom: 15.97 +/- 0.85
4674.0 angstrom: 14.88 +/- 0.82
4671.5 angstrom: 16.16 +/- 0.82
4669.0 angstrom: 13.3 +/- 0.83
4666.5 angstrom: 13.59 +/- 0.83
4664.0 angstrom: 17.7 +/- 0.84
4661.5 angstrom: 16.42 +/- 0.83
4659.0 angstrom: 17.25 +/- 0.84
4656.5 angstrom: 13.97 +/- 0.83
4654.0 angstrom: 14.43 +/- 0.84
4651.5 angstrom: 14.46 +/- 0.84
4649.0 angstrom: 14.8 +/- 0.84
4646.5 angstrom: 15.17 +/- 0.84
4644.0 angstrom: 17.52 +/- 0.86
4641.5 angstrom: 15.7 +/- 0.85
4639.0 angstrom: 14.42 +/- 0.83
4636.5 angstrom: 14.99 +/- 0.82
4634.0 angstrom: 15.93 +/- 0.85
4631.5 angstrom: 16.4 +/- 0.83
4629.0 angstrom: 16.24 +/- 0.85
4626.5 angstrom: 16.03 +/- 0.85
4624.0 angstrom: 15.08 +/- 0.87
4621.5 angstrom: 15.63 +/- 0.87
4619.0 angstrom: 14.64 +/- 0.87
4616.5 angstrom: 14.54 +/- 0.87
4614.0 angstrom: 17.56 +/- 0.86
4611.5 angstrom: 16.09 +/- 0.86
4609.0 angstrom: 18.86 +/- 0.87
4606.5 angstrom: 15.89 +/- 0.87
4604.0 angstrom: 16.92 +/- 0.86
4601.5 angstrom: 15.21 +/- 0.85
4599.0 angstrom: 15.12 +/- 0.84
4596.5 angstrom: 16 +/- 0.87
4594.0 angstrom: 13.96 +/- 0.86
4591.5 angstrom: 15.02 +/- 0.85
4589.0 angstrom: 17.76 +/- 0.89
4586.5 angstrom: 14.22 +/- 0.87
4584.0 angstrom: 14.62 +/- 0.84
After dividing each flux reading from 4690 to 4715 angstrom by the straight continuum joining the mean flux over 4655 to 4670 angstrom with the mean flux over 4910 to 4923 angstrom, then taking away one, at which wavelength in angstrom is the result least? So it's 4701.5 angstrom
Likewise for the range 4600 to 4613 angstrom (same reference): 4601.5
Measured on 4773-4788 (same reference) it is 4786.5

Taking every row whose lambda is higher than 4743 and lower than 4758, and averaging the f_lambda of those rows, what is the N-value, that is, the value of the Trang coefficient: 16.4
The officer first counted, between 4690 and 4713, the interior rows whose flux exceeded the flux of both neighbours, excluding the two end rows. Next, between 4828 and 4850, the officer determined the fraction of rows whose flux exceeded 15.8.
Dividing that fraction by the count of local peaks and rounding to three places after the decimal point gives 0.333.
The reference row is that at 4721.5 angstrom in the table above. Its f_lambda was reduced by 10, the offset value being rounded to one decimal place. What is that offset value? 4.9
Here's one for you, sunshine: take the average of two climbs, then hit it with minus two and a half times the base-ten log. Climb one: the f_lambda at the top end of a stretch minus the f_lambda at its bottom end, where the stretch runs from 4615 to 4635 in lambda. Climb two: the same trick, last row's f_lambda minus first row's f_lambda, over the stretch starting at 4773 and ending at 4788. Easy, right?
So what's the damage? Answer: 1.83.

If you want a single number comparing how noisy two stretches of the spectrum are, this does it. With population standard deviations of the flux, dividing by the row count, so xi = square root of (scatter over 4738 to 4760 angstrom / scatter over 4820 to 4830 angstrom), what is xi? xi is 1.2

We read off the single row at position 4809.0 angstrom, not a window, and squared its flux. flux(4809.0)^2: 254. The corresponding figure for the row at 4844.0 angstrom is 258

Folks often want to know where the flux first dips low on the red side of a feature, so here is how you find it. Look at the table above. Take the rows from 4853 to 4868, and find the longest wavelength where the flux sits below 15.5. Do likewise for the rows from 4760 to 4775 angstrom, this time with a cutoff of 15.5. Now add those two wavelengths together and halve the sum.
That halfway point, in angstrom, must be 4816.5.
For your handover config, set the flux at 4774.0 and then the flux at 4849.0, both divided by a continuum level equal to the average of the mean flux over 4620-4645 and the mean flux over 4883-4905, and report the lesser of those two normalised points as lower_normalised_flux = 0.99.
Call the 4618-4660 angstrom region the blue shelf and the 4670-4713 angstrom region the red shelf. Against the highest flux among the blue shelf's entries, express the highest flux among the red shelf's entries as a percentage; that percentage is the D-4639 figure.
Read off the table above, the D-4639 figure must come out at 97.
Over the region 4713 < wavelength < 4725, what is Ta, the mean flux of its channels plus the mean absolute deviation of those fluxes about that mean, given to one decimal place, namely 16.6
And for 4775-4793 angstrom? 16.8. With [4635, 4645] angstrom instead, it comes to 16.6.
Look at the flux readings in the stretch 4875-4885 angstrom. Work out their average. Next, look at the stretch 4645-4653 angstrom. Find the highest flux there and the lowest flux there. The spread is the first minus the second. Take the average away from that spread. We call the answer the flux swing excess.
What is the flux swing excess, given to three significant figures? -15.0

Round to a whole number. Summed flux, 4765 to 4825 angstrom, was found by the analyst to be 388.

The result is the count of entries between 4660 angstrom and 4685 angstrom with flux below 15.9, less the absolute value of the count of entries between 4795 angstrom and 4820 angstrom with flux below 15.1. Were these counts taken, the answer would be 6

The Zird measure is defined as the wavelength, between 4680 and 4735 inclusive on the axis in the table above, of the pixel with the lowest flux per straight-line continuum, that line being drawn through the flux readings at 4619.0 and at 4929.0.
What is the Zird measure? 4701.5 angstrom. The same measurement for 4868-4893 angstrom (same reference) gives 4871.5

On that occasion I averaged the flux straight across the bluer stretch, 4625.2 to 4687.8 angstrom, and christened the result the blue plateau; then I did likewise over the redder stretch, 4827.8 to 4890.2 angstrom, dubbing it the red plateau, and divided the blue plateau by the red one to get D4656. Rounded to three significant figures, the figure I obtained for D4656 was 1.02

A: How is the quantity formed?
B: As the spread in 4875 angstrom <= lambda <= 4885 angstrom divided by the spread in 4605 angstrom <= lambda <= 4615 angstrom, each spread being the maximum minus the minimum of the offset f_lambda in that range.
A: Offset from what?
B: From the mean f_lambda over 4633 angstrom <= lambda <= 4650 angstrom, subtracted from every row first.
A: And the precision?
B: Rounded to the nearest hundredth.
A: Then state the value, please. 0.65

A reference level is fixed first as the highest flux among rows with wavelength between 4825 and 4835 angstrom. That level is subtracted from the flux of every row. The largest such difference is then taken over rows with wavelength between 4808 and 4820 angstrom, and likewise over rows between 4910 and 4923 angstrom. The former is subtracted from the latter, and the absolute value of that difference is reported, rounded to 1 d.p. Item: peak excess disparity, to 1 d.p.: 1.1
